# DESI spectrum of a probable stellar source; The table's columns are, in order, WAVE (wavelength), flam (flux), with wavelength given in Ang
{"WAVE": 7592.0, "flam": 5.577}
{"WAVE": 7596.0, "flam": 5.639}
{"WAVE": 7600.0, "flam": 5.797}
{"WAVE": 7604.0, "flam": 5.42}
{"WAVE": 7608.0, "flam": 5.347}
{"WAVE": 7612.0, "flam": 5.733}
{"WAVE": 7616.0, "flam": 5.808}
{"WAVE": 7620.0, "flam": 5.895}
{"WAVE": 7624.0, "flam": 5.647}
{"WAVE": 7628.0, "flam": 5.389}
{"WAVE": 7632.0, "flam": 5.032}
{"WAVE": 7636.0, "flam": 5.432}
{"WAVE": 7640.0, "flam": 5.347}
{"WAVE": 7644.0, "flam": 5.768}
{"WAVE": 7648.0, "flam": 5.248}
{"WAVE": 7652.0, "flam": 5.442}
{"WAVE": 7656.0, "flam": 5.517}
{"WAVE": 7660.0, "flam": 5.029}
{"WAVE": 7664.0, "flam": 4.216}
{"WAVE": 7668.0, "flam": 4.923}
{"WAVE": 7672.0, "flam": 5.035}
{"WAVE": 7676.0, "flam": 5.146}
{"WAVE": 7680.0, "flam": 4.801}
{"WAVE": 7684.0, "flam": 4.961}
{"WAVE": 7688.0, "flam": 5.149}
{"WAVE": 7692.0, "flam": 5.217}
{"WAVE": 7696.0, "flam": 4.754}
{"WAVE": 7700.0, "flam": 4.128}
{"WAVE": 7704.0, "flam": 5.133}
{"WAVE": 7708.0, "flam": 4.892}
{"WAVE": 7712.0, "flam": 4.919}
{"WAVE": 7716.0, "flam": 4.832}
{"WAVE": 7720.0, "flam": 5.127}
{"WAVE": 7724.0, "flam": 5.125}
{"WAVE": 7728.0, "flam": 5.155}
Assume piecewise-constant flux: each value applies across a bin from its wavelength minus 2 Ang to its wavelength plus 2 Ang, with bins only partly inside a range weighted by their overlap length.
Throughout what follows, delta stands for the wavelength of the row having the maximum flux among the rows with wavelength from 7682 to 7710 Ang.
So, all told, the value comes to 7692.0 Ang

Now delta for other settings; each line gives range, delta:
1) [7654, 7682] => 7656.0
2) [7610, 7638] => 7620.0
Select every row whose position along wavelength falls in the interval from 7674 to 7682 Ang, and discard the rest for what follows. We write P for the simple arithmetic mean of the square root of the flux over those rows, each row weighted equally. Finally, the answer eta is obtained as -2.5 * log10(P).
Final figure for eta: -0.87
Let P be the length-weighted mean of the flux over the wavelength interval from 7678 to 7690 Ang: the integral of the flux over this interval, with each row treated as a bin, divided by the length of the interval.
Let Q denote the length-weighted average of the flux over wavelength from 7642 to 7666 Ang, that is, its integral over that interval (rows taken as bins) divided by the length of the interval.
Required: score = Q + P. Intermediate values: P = 4.97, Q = 5.20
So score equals 10.2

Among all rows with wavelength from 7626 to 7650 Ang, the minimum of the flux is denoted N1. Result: 5.032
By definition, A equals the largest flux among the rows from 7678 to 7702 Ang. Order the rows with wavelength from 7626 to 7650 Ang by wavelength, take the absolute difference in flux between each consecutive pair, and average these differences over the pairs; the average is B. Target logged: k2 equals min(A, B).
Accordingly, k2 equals 0.36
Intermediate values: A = 5.217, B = 0.36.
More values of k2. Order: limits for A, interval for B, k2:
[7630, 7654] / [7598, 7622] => 0.20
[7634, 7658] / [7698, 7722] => 0.33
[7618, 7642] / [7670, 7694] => 0.17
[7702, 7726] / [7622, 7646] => 0.30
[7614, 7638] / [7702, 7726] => 0.13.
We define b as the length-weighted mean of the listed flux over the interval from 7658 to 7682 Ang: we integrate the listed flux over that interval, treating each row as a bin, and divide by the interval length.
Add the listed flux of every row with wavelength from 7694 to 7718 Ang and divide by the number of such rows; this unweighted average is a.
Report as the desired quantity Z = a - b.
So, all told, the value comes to -0.1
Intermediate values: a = 4.8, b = 4.86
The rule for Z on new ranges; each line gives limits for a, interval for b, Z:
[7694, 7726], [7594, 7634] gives -0.7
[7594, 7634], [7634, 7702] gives 0.5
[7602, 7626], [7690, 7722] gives 0.8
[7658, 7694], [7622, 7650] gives -0.5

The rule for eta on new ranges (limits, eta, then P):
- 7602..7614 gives -0.93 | 2.34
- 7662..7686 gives -0.86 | 2.20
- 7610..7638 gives -0.93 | 2.36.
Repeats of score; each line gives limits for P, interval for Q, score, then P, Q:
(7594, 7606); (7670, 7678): 10.7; 5.62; 5.09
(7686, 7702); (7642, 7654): 10.3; 4.81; 5.49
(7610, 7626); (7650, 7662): 11.1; 5.77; 5.33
